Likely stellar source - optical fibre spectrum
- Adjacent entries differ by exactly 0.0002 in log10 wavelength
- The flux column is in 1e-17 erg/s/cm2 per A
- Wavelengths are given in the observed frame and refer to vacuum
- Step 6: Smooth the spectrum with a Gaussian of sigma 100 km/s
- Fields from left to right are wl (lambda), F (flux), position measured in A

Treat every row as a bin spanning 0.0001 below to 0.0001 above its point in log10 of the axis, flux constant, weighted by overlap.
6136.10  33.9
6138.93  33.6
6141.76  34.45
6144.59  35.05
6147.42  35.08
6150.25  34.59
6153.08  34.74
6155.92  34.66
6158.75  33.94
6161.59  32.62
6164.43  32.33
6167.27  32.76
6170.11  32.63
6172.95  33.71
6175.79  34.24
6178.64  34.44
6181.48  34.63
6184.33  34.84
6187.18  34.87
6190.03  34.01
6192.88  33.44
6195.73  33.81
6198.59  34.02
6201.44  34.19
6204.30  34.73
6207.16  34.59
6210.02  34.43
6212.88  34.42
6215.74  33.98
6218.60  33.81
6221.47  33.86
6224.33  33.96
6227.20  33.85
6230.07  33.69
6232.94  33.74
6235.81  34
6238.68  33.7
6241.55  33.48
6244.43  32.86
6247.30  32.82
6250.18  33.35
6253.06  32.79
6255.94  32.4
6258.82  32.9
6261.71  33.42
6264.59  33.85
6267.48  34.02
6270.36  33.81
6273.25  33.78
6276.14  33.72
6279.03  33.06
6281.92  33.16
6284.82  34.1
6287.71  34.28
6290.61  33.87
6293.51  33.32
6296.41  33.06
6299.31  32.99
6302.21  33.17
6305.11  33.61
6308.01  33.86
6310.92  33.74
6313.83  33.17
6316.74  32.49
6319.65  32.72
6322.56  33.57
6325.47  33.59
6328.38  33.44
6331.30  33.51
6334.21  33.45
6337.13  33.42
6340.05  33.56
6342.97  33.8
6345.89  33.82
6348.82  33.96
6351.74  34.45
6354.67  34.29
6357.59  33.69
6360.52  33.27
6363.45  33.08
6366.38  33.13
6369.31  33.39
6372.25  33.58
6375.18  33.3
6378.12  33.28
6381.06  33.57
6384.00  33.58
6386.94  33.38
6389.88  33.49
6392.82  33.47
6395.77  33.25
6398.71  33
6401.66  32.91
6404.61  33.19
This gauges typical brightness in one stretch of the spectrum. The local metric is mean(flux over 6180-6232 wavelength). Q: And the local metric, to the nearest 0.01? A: 34.17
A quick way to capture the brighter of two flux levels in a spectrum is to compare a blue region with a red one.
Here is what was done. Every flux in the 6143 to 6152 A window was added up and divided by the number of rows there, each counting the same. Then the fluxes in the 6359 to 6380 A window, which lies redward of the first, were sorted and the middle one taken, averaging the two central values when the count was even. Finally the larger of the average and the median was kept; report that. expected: 34.9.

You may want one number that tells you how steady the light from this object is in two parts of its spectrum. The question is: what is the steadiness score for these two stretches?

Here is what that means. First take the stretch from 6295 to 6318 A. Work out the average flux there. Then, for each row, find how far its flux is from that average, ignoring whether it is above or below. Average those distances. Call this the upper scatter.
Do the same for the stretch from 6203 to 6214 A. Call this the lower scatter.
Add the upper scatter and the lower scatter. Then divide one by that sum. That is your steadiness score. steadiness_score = 2.1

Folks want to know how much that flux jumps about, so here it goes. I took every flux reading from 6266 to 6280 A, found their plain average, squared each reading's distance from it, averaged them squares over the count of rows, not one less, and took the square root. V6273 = 0.33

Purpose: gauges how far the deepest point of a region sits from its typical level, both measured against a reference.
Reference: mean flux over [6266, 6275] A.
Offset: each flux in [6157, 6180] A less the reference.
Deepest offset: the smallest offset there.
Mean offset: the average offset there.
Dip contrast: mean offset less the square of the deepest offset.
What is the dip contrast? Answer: -2.9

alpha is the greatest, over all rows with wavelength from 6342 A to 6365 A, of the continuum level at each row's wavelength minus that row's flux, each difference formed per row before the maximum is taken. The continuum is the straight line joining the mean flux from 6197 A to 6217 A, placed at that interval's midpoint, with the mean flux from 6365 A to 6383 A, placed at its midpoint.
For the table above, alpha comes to 0.35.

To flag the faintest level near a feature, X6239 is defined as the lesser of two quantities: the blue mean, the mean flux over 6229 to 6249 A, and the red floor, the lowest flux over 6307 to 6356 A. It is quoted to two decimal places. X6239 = 32.49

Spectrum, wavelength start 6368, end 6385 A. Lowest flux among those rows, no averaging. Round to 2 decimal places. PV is 33.28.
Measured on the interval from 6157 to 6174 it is 32.33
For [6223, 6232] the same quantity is 33.69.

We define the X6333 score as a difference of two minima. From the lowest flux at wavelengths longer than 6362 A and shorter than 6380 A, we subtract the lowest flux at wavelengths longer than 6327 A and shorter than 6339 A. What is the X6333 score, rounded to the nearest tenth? -0.3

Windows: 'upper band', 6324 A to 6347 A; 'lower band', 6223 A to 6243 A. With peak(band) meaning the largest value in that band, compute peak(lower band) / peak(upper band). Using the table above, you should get 1.01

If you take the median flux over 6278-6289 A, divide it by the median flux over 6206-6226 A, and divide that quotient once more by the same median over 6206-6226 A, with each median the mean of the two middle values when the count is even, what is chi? 0.0291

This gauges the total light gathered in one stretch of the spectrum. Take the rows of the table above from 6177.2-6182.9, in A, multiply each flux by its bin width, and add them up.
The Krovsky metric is 197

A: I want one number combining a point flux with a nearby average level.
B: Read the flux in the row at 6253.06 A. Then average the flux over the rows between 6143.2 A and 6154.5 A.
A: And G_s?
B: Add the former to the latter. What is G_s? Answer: 67.7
